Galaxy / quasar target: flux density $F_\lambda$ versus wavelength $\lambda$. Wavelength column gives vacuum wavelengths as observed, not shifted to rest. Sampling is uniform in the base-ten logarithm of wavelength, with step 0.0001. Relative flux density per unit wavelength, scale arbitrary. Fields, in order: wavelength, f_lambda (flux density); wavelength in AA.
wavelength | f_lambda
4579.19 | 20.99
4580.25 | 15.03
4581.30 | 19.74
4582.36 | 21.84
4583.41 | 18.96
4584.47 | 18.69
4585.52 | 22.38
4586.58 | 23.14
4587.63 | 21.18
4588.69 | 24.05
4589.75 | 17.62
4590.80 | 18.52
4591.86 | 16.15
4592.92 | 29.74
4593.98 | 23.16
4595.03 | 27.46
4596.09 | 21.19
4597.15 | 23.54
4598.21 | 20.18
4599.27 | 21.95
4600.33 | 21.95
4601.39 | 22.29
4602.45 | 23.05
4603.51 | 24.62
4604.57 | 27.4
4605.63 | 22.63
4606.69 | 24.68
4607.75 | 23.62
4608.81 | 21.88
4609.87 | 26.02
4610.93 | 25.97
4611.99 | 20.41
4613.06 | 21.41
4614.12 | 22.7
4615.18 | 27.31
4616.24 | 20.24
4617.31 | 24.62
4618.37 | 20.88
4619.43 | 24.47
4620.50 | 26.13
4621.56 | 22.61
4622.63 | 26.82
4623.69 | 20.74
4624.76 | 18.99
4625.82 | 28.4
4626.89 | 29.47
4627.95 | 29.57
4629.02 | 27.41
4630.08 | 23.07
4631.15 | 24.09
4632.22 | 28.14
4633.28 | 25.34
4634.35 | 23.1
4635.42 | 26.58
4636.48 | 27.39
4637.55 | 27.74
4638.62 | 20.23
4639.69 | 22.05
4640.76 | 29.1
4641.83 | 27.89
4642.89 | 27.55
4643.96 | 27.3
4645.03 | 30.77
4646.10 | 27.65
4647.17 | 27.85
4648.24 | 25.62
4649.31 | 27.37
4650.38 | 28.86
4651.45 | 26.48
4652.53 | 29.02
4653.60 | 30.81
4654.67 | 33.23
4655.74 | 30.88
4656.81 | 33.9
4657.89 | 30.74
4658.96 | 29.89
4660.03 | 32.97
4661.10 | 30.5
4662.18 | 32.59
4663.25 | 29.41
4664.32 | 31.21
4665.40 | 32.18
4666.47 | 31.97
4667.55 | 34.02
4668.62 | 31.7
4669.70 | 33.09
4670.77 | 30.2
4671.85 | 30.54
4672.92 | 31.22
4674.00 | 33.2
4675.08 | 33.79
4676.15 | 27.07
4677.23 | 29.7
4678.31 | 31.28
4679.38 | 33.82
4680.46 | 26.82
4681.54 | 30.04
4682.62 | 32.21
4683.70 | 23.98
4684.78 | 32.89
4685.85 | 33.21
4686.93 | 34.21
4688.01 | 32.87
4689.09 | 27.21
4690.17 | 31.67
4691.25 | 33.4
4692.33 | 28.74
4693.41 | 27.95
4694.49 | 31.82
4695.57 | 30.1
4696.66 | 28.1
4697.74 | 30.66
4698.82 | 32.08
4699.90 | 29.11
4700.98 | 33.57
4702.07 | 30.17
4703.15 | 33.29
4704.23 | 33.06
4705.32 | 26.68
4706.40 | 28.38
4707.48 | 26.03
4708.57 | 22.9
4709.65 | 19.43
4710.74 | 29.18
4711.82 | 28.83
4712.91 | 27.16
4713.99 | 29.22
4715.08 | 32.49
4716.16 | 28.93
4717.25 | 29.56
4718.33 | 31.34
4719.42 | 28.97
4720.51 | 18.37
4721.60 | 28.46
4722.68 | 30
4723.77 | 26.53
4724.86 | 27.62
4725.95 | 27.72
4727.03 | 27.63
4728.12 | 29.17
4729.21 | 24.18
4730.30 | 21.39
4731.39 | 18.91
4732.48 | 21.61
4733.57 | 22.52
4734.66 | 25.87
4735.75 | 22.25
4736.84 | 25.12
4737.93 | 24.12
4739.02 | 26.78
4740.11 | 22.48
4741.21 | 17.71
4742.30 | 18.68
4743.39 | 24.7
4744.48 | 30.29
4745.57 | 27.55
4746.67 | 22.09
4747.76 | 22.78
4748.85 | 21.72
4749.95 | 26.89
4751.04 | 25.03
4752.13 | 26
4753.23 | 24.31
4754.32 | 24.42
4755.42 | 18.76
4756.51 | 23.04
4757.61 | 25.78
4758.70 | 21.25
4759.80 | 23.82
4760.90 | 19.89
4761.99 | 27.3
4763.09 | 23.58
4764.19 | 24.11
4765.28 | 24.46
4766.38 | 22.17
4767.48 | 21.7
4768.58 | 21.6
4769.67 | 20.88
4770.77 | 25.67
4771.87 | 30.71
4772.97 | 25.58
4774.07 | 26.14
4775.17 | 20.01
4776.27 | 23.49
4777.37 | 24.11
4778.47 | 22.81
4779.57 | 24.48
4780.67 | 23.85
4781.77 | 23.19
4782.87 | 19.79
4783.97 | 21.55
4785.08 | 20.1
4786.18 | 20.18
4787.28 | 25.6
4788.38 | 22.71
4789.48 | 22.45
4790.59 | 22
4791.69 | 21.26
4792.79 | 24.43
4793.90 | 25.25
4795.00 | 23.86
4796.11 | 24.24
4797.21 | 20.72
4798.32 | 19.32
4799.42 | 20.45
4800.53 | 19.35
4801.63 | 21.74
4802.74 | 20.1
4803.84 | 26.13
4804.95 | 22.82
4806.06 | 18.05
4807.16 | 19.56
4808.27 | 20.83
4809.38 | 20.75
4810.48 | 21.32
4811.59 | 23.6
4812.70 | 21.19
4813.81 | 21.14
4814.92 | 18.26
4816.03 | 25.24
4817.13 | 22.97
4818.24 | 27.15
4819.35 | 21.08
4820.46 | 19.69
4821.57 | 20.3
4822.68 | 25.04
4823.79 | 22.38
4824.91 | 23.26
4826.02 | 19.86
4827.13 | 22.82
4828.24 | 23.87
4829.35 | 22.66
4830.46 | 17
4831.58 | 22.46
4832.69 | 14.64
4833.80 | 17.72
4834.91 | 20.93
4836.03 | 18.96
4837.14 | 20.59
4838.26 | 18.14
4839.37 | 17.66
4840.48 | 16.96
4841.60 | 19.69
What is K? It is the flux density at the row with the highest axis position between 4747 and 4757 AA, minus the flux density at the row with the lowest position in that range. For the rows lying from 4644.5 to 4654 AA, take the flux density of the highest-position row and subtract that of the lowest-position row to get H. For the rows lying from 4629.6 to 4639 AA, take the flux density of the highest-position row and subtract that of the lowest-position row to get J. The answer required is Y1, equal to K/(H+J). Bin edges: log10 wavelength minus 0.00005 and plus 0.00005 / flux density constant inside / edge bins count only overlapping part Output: -0.1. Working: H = 0.0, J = -2.8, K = 0.3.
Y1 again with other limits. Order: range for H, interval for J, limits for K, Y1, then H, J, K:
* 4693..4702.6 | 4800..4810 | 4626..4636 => -0.8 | 2.2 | 1.4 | -2.9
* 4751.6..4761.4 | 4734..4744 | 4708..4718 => -0.9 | -6.1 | -1.2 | 6.7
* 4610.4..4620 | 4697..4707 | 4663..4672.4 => -0.3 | -1.5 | -2.3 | 1.1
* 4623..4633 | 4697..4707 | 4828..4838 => -0.6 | 7.4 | -2.3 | -3.3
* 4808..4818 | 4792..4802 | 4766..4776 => 3.9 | 2.1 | -2.7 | -2.2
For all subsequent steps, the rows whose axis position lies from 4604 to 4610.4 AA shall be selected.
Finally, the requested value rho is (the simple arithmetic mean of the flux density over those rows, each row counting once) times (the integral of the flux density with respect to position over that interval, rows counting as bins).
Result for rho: 3805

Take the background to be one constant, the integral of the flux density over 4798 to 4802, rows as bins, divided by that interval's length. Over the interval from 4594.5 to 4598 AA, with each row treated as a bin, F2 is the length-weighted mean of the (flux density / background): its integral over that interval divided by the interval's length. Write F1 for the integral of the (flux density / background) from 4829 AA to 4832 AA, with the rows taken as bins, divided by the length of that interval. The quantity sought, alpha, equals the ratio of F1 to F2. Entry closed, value 0.86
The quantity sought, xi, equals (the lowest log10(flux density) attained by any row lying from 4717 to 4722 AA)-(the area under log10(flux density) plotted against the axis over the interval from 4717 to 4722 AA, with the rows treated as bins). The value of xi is -5.86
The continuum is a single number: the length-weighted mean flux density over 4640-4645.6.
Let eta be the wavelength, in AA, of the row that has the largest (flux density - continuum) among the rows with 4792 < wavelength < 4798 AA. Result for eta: 4793.90 AA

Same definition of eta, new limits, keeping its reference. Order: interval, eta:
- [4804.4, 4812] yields 4811.59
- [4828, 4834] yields 4828.24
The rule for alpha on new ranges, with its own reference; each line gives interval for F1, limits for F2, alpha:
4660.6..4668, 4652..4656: 1.02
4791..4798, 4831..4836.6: 1.22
